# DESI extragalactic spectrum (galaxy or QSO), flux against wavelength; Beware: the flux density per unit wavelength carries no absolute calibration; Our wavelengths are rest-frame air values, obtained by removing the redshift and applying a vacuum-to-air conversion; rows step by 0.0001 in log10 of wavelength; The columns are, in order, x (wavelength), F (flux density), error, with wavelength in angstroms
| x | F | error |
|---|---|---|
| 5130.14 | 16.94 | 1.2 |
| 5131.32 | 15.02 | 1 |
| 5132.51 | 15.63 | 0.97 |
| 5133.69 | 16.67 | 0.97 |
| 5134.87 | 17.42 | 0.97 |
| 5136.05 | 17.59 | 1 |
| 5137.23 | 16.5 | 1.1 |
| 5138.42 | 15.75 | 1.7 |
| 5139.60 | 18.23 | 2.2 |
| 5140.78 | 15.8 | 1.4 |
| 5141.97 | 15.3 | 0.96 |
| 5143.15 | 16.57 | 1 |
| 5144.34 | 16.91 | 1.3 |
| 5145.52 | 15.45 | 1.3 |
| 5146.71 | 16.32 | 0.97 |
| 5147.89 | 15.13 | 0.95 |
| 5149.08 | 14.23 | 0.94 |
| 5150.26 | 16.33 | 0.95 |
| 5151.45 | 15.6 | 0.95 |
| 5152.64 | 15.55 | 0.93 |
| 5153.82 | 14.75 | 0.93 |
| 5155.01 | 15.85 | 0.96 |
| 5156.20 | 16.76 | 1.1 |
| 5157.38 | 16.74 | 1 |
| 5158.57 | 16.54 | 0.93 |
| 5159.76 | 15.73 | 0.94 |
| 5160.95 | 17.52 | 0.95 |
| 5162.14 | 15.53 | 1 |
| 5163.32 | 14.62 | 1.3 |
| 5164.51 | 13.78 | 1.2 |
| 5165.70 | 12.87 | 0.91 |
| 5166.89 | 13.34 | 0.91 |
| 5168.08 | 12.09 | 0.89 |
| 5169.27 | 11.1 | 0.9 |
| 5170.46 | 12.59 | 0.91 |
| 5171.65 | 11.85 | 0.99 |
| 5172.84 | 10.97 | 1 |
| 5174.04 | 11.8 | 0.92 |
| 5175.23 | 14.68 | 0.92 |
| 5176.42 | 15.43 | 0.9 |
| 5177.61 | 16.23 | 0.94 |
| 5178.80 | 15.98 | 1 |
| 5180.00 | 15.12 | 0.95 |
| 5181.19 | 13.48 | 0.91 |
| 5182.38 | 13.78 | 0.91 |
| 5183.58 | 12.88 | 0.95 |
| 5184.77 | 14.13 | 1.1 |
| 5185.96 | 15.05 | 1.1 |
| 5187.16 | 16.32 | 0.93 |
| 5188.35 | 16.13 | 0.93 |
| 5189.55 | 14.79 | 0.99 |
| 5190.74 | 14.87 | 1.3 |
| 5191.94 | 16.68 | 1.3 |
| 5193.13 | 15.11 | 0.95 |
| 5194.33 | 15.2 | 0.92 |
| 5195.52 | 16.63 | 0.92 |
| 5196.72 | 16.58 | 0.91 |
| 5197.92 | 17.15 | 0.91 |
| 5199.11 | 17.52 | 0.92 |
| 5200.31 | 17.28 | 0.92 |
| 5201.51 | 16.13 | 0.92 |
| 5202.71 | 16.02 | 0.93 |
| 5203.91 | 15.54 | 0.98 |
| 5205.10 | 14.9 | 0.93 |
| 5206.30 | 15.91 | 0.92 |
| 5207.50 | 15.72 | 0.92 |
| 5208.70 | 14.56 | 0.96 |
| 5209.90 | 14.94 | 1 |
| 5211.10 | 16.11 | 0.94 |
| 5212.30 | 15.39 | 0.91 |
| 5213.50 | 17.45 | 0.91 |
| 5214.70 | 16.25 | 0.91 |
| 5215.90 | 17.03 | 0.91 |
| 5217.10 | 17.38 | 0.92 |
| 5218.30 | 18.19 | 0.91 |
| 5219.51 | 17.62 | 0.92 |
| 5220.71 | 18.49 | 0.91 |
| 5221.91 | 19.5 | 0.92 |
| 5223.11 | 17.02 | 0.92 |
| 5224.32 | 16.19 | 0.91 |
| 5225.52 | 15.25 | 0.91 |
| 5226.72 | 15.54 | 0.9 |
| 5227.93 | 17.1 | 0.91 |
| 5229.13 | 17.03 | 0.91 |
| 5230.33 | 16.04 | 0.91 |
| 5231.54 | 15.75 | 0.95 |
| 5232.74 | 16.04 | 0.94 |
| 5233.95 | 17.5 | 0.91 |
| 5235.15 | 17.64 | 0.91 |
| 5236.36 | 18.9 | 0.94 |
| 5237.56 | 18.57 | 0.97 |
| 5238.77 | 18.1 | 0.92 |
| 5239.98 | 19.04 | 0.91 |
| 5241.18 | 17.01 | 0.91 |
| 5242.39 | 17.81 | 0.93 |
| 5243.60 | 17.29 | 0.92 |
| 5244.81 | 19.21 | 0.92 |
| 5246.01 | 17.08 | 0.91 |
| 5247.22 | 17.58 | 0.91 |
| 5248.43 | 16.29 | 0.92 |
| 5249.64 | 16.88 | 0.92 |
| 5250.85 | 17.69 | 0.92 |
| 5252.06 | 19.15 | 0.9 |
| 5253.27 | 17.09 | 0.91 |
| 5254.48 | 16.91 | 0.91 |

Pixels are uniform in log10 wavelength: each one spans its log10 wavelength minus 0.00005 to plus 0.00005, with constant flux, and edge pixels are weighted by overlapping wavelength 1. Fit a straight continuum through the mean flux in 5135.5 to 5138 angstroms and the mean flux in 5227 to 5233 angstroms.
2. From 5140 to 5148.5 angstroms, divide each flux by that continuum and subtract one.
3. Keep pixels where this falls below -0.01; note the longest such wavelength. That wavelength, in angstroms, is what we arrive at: 5147.89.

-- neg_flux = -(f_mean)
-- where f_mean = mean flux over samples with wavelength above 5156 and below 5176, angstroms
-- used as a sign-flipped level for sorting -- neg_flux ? -14.0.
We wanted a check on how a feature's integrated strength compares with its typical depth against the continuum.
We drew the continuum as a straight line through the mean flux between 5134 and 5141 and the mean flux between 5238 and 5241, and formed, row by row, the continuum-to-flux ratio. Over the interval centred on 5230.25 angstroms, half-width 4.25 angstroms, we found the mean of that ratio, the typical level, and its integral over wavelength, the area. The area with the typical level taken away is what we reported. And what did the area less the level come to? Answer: 8.3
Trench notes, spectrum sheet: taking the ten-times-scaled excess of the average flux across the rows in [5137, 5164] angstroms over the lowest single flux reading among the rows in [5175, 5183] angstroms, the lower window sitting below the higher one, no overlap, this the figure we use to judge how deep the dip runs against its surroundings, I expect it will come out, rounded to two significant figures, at 25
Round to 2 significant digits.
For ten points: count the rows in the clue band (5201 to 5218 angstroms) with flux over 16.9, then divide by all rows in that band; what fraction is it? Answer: 0.21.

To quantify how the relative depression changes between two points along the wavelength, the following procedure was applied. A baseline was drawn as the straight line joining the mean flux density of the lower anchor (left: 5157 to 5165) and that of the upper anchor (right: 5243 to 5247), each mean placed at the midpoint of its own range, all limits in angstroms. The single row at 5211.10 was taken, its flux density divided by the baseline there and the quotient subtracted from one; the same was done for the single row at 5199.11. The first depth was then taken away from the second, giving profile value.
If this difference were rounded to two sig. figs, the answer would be -0.10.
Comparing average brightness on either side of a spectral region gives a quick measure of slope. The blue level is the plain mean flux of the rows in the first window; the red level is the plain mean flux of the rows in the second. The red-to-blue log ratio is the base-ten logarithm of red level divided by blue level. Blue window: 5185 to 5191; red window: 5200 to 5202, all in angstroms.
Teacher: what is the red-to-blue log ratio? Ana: 0.03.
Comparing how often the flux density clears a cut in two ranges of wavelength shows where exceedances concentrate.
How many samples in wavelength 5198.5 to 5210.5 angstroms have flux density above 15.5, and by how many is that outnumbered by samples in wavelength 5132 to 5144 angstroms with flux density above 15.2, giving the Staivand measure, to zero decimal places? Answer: 3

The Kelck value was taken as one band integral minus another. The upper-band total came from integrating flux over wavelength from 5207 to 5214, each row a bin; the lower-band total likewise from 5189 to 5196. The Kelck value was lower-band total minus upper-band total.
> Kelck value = -1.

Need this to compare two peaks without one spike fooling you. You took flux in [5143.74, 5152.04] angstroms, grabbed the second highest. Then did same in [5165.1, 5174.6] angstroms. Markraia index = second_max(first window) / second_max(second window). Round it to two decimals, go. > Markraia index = 1.27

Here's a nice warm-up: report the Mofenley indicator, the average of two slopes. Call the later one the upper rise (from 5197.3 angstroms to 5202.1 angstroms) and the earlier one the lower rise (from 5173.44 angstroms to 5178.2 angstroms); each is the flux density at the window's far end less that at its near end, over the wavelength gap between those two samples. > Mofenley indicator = 0.48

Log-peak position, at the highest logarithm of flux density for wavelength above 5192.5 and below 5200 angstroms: 5199.11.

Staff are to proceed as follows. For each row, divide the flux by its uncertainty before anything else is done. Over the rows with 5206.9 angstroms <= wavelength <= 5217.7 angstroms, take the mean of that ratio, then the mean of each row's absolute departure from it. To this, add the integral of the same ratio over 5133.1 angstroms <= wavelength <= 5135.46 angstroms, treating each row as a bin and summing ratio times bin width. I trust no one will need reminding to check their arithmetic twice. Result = 43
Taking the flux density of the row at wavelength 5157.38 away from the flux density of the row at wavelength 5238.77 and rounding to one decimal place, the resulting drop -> 1.4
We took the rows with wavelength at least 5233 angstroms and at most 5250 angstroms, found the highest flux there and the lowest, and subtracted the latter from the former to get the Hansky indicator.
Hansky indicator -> 2.9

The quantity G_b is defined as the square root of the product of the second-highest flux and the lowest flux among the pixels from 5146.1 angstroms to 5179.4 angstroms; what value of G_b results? 13.6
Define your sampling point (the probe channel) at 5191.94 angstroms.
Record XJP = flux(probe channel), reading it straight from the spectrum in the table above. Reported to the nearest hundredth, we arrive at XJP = 16.68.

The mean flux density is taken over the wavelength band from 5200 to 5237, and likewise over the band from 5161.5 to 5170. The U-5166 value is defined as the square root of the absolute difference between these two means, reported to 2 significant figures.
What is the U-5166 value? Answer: 1.8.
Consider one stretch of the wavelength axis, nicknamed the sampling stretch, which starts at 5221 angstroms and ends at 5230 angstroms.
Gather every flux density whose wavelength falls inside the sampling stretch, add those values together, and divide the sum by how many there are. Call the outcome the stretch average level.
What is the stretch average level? 16.8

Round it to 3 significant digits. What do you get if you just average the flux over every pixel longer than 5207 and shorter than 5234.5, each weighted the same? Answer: 16.6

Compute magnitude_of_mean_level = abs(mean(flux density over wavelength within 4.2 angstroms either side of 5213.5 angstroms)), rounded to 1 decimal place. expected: 16.4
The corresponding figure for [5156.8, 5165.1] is 15.8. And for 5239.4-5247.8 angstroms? 17.9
